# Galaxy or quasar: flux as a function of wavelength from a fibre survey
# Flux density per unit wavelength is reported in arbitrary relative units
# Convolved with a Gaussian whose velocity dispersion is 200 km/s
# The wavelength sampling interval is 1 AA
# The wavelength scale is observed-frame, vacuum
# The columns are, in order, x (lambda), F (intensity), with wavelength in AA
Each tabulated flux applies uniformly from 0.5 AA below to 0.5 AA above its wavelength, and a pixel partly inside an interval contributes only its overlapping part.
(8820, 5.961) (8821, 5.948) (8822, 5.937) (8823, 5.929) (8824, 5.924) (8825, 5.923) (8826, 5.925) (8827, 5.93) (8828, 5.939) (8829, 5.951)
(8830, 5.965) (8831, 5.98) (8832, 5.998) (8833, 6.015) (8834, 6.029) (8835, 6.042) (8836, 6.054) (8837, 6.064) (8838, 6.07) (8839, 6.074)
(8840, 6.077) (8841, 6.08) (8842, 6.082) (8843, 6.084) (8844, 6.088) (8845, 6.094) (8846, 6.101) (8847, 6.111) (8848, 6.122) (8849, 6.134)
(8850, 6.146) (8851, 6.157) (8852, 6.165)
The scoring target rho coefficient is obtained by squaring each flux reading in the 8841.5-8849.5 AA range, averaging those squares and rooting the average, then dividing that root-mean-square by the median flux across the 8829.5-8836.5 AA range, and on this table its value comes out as 1.014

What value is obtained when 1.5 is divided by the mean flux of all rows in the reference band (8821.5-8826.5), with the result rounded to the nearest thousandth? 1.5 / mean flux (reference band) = 0.253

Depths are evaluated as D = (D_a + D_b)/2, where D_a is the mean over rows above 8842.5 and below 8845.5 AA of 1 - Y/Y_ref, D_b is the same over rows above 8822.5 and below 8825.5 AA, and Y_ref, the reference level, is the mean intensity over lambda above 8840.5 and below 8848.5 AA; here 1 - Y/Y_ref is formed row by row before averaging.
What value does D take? 0.0145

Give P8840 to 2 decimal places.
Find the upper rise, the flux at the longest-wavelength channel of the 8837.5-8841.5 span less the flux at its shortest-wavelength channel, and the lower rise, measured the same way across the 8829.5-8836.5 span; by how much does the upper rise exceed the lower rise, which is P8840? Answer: -0.08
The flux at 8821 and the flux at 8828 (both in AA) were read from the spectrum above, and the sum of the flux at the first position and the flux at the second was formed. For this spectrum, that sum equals 11.9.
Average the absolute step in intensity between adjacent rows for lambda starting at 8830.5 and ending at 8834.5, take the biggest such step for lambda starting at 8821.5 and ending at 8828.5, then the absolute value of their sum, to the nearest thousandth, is 0.025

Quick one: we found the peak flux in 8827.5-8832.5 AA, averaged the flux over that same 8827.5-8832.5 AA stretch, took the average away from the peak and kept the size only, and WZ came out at 0.031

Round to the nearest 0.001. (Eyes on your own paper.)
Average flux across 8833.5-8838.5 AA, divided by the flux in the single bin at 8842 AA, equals 0.995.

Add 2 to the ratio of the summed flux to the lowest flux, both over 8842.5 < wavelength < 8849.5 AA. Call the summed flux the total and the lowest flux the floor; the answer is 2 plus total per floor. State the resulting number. 9.02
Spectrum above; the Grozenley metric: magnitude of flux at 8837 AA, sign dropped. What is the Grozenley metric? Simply 6.06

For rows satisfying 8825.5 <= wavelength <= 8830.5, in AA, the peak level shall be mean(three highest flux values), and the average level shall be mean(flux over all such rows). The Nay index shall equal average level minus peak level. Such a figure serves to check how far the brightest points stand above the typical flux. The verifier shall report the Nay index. -0.0097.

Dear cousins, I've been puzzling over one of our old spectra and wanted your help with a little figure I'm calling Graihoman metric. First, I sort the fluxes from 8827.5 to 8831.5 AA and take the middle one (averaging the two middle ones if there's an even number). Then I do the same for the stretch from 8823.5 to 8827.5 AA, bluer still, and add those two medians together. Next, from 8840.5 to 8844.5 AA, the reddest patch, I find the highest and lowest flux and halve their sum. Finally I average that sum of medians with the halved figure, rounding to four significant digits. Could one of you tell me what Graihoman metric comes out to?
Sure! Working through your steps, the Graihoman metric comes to 8.983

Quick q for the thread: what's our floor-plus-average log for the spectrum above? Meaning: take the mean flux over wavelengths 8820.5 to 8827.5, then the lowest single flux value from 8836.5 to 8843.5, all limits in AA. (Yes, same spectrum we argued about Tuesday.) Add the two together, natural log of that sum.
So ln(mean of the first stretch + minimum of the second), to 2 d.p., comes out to 2.48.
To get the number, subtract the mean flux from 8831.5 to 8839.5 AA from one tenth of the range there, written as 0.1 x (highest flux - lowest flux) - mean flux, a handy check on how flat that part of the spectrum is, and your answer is -6.04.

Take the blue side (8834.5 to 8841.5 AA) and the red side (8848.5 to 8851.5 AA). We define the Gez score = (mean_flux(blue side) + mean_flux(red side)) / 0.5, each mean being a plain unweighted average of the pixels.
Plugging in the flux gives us 24.4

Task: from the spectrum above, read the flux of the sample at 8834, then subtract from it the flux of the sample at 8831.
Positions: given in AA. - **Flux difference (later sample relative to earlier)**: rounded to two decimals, 0.05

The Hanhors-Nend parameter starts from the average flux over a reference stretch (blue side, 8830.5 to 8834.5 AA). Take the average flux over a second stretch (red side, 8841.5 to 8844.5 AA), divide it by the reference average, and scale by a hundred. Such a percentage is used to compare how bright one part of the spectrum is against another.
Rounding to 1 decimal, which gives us 101.3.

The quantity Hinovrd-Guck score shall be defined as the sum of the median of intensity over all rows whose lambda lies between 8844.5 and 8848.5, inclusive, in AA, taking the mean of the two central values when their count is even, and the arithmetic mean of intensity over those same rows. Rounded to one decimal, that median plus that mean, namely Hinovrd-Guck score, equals 12.2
